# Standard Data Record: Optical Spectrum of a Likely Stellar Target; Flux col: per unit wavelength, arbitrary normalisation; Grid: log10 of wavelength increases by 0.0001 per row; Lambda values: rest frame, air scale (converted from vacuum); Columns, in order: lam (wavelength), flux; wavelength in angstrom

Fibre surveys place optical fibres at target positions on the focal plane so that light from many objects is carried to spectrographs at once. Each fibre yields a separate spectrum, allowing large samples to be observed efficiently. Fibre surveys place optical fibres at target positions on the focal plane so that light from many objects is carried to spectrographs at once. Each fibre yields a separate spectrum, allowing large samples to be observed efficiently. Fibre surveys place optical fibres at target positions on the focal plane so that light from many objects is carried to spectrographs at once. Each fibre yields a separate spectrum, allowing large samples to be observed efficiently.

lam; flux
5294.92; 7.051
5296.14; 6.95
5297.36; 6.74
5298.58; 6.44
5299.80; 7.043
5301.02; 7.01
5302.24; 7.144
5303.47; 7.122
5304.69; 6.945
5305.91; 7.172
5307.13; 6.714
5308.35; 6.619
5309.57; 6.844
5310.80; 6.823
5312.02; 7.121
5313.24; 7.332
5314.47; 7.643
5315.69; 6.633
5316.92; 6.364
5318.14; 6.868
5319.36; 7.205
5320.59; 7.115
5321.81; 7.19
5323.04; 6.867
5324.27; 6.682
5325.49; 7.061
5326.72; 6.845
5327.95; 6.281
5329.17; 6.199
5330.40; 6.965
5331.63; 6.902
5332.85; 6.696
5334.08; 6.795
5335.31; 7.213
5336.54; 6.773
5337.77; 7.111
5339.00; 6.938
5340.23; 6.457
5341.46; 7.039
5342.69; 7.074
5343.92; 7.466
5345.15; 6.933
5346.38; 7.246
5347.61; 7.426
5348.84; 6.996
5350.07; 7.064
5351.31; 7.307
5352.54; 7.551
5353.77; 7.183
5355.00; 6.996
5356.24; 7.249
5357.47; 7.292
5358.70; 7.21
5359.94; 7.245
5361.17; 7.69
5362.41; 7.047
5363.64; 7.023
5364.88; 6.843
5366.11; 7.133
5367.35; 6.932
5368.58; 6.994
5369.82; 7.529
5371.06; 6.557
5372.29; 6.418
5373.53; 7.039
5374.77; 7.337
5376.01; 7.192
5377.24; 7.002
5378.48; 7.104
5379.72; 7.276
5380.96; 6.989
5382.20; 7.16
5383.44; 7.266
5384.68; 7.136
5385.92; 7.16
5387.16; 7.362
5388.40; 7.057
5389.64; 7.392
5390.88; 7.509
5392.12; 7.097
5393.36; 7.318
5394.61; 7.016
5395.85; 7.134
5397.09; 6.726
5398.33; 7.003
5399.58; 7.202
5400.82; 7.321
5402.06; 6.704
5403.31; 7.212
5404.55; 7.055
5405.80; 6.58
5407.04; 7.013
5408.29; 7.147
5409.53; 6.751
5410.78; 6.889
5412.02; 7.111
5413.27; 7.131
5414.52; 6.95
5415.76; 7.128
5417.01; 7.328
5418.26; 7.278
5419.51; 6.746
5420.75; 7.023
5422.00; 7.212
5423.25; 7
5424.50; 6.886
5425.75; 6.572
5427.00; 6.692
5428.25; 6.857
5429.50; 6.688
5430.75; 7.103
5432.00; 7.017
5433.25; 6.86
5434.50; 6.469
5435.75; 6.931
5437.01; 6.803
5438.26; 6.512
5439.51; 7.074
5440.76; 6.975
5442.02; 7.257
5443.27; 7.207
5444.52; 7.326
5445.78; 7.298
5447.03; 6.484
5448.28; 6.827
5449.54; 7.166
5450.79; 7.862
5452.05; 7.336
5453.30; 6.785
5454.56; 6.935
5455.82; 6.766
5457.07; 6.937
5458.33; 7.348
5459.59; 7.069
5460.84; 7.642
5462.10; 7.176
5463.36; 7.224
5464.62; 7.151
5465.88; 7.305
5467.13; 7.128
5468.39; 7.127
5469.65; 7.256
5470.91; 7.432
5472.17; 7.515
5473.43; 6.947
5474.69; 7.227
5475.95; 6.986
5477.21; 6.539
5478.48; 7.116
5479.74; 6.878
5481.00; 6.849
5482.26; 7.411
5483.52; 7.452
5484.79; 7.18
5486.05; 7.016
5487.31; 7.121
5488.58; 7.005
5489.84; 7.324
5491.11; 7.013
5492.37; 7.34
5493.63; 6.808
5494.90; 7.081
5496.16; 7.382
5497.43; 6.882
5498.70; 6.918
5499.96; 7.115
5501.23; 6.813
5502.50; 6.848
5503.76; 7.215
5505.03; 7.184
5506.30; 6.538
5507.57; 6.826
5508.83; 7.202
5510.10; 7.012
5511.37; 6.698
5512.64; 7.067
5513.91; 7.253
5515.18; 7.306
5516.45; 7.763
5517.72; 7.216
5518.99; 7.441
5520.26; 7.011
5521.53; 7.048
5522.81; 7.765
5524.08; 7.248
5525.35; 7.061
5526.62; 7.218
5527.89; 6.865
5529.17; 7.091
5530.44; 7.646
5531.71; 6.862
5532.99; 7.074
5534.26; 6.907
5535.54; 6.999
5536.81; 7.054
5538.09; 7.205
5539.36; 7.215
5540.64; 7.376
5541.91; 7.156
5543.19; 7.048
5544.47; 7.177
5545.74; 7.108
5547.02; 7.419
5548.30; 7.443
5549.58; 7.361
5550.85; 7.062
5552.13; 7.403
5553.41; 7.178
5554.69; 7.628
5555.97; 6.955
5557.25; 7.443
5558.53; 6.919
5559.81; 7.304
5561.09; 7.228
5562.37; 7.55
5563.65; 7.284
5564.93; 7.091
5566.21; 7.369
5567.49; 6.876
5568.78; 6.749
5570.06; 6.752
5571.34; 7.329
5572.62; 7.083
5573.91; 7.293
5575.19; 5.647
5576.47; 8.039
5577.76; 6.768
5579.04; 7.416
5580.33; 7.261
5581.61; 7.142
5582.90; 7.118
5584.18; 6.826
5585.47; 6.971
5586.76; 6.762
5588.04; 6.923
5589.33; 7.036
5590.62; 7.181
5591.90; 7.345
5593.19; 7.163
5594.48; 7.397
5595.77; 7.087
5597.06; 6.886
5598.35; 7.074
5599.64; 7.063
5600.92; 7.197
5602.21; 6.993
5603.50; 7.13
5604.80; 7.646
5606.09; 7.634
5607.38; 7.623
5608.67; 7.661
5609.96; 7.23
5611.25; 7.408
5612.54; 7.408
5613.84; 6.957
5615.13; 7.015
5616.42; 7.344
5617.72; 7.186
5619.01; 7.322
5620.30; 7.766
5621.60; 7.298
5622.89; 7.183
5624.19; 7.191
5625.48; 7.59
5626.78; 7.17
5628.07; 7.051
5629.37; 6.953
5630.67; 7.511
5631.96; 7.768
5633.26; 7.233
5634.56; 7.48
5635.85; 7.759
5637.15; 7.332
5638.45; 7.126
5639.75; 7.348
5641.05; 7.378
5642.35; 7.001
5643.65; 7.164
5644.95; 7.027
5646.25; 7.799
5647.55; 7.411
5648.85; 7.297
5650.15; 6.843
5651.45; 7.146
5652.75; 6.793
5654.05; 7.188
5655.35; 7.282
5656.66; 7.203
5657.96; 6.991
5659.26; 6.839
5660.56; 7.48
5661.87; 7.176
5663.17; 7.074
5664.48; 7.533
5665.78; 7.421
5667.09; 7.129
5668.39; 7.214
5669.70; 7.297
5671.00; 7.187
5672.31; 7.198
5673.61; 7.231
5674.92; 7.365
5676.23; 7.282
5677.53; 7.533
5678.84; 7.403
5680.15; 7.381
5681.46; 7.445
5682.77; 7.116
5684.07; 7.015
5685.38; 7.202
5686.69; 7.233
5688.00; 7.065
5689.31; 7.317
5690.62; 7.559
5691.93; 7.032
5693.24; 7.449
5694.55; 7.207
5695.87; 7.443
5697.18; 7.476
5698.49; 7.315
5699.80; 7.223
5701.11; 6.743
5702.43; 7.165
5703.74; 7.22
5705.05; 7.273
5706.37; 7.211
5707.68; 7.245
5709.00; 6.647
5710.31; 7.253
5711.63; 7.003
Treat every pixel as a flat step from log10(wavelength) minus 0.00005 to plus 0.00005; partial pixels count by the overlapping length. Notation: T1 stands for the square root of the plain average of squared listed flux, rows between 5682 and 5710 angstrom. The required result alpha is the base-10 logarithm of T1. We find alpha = 0.857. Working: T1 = 7.20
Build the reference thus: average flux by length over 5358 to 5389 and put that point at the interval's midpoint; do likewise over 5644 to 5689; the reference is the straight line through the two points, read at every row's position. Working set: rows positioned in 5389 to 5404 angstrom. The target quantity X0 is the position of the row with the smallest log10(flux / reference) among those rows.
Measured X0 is 5402.06 angstrom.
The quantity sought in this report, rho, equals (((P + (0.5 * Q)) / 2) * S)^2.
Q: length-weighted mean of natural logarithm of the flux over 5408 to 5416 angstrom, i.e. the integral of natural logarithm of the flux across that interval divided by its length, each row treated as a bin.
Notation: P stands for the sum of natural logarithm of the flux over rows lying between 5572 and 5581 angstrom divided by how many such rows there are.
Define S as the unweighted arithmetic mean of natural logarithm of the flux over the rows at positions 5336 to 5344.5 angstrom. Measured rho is 8.07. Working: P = 1.95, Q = 1.95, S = 1.94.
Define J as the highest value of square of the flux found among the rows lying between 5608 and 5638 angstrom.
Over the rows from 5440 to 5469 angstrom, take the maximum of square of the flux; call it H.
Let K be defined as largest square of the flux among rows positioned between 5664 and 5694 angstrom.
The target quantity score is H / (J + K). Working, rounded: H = 62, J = 60.3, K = 57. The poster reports 0.526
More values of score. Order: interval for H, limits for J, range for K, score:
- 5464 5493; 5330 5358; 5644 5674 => 0.479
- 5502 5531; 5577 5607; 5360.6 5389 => 0.513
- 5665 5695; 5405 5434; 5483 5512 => 0.523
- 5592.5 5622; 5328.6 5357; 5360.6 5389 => 0.519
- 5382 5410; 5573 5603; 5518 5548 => 0.451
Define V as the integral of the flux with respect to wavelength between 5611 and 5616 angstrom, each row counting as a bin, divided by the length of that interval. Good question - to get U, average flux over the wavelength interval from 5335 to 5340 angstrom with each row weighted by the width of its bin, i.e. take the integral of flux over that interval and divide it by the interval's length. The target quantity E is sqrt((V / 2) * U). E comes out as 5.00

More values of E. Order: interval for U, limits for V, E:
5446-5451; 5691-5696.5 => 5.07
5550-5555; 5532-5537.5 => 5.05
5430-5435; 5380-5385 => 4.95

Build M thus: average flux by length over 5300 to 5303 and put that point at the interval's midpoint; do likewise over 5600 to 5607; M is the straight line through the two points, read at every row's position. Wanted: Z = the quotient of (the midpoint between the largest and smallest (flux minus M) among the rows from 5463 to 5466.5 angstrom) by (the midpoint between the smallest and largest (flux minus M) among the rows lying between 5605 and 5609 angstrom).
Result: 0.1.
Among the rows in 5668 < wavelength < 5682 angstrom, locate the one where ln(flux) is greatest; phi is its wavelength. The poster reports 5677.53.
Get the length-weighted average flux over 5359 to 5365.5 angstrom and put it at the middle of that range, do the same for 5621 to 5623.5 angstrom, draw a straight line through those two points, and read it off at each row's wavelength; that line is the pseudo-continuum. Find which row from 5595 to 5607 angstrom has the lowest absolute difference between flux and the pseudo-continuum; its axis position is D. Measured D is 5600.92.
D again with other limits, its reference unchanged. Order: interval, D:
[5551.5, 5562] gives 5561.09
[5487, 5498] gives 5487.31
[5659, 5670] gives 5669.70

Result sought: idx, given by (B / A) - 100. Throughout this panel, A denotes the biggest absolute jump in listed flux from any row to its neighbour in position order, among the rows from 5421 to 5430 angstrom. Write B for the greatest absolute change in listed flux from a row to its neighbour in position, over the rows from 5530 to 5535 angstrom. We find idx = -97.5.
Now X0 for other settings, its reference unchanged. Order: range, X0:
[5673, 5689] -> 5684.07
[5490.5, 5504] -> 5493.63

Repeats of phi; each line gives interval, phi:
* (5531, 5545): 5540.64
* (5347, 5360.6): 5352.54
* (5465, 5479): 5472.17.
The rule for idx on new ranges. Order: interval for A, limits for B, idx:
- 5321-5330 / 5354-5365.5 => -98.9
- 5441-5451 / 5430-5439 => -99.4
